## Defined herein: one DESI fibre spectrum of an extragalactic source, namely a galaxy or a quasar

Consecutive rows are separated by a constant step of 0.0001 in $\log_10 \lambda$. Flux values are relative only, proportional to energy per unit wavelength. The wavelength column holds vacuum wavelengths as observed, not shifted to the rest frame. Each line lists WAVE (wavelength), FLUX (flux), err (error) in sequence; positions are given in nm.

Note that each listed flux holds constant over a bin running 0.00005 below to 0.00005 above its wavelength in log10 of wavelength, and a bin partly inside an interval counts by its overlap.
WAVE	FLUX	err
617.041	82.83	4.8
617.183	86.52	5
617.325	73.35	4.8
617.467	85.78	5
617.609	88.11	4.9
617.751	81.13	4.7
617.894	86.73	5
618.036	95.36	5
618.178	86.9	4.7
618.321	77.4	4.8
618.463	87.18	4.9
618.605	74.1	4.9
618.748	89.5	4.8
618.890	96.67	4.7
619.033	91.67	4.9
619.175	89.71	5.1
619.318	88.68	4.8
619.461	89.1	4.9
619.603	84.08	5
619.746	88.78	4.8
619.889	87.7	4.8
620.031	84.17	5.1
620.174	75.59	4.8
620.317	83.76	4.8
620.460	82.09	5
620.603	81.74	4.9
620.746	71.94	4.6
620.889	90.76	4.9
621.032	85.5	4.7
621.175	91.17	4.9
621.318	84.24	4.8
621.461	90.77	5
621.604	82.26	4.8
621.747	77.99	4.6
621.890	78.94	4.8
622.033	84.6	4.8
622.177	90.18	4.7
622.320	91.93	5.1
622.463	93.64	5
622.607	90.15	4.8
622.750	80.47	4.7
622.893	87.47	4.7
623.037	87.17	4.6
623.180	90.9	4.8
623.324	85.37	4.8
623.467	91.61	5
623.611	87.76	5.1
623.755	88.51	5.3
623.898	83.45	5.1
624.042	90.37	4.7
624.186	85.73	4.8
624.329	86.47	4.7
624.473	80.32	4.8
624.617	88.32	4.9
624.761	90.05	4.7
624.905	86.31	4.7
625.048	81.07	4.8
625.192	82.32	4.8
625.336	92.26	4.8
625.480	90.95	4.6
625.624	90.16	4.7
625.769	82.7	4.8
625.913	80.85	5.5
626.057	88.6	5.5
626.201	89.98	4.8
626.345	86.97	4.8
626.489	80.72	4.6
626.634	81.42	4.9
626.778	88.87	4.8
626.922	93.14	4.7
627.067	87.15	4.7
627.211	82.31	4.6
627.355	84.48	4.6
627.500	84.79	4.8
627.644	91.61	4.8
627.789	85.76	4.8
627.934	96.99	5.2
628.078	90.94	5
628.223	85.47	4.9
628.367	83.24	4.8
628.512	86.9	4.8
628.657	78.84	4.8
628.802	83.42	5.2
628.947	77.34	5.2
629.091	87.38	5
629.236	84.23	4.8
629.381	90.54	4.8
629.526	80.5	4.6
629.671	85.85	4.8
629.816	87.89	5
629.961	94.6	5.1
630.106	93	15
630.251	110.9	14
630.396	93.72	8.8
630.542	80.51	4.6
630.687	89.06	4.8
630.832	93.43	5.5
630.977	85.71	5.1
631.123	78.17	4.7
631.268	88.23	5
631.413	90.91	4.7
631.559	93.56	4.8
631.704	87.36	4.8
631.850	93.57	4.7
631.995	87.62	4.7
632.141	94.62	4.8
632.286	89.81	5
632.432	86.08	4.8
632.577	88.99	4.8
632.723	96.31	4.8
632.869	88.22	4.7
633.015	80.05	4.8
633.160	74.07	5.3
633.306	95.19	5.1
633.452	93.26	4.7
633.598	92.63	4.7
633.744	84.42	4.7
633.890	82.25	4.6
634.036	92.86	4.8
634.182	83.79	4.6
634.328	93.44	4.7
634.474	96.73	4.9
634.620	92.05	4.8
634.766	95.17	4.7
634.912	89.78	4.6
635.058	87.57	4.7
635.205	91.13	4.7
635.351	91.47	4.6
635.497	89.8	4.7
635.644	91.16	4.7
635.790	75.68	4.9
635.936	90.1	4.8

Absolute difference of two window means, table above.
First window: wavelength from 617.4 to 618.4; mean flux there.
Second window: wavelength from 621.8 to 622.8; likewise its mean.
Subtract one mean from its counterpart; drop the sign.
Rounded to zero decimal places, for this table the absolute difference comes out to 1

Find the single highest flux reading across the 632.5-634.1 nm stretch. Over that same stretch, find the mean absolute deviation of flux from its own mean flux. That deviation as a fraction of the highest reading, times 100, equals 5.9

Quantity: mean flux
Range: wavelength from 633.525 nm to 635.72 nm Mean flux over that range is 90.3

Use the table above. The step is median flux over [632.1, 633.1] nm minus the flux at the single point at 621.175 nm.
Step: -2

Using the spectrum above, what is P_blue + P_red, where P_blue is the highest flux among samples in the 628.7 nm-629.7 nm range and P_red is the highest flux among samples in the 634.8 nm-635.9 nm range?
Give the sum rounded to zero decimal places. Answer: 182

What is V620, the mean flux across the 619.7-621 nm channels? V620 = 83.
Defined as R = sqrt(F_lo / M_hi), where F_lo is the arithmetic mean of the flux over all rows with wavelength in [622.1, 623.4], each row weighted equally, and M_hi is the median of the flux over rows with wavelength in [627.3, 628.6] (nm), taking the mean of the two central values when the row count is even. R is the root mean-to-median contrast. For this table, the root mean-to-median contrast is 1.016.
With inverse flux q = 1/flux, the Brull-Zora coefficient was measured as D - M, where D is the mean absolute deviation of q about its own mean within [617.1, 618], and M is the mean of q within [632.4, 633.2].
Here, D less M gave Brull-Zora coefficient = -0.0111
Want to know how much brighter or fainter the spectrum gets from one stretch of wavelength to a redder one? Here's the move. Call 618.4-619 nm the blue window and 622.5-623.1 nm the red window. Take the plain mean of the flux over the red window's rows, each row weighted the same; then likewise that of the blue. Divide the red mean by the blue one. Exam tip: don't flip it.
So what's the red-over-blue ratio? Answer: 0.99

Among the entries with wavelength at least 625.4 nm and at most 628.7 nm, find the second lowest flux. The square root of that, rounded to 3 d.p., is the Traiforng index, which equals 8.984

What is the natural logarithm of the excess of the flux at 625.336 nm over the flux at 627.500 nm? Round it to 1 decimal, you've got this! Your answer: 2.0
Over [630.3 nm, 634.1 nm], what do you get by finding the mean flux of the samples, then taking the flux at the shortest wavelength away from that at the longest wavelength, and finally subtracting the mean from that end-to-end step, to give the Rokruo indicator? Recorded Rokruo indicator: -89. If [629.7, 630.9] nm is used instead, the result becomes -87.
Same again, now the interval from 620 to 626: -89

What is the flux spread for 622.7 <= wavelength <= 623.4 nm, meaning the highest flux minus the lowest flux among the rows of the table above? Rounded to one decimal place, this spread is 10.4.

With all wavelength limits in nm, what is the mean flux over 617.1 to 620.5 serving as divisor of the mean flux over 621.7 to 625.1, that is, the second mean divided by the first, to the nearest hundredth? 1.01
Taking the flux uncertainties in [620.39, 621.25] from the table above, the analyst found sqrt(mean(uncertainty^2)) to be 4.84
